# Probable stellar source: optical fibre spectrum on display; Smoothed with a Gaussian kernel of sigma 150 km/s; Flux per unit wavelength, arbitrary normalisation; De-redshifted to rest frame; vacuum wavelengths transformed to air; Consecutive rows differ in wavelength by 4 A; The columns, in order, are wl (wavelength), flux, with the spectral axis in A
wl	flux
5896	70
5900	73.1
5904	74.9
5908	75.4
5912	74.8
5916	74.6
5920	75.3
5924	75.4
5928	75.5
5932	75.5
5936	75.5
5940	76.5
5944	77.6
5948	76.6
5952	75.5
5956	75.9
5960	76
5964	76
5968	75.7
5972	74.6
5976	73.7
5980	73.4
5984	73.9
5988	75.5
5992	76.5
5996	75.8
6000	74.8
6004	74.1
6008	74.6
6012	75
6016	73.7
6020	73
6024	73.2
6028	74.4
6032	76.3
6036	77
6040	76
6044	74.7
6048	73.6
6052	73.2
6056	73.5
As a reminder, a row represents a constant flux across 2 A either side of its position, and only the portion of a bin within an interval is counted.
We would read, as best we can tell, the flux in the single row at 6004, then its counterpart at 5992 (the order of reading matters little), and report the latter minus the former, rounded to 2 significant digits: 2.4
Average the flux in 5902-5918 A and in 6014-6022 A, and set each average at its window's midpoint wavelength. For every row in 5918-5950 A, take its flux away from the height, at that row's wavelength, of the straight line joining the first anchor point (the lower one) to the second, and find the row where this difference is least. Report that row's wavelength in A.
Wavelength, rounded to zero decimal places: 5944 A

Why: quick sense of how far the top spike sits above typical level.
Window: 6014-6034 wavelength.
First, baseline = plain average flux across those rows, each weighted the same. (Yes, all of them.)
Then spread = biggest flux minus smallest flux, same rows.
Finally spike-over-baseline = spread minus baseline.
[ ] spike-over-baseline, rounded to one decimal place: -70.8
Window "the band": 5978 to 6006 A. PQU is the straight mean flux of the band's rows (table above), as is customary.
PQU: 74.9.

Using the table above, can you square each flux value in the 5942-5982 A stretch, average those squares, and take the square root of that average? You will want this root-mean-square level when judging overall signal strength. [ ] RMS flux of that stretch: 75.5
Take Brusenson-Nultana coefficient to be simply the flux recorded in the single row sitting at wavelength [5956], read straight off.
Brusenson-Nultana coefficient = 75.9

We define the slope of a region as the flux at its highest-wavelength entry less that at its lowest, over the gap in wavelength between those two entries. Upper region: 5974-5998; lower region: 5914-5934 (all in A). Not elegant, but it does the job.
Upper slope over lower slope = 1.9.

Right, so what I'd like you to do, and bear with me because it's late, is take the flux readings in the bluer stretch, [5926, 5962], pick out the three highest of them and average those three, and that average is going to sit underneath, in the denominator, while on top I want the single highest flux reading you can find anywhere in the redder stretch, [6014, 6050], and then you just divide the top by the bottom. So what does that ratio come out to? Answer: 1.001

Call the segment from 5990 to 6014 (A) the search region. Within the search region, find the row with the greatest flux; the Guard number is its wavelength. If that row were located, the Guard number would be 5992 A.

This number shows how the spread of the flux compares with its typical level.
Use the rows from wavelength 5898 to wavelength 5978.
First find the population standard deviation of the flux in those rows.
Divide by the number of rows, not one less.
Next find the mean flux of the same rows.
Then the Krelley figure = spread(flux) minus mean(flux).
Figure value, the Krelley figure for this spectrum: -74.4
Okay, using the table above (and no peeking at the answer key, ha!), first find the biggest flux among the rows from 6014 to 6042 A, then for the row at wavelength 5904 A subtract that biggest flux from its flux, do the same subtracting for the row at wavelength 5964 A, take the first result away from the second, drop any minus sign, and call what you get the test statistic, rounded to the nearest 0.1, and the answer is 1.1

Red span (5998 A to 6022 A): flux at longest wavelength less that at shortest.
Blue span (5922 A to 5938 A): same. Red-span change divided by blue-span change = -18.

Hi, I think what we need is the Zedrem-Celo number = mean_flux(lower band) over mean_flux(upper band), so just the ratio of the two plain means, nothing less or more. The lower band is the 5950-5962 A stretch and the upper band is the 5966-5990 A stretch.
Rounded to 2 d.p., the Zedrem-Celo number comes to 1.02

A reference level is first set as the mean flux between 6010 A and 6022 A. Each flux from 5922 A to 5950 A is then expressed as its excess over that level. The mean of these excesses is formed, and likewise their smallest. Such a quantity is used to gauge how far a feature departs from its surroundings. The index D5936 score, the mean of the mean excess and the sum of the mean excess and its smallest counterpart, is 2.9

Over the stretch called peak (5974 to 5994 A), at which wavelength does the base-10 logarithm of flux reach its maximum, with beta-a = 5992 A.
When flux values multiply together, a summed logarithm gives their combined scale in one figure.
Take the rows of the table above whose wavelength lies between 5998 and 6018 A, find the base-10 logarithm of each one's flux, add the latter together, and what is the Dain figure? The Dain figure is 9.359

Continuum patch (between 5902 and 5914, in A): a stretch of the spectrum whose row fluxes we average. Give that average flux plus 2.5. 77.5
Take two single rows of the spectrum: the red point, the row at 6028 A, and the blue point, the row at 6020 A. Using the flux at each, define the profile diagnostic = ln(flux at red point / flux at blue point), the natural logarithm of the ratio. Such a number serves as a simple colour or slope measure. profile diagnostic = 0.02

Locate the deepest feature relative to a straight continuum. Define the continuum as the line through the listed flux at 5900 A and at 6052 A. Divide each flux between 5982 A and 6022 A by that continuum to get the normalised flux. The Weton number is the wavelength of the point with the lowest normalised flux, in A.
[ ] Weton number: 6020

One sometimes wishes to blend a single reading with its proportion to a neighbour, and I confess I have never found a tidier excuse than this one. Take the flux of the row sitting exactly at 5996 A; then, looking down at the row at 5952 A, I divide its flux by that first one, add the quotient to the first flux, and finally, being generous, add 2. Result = 78.8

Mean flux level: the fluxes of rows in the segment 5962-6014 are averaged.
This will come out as 74.9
